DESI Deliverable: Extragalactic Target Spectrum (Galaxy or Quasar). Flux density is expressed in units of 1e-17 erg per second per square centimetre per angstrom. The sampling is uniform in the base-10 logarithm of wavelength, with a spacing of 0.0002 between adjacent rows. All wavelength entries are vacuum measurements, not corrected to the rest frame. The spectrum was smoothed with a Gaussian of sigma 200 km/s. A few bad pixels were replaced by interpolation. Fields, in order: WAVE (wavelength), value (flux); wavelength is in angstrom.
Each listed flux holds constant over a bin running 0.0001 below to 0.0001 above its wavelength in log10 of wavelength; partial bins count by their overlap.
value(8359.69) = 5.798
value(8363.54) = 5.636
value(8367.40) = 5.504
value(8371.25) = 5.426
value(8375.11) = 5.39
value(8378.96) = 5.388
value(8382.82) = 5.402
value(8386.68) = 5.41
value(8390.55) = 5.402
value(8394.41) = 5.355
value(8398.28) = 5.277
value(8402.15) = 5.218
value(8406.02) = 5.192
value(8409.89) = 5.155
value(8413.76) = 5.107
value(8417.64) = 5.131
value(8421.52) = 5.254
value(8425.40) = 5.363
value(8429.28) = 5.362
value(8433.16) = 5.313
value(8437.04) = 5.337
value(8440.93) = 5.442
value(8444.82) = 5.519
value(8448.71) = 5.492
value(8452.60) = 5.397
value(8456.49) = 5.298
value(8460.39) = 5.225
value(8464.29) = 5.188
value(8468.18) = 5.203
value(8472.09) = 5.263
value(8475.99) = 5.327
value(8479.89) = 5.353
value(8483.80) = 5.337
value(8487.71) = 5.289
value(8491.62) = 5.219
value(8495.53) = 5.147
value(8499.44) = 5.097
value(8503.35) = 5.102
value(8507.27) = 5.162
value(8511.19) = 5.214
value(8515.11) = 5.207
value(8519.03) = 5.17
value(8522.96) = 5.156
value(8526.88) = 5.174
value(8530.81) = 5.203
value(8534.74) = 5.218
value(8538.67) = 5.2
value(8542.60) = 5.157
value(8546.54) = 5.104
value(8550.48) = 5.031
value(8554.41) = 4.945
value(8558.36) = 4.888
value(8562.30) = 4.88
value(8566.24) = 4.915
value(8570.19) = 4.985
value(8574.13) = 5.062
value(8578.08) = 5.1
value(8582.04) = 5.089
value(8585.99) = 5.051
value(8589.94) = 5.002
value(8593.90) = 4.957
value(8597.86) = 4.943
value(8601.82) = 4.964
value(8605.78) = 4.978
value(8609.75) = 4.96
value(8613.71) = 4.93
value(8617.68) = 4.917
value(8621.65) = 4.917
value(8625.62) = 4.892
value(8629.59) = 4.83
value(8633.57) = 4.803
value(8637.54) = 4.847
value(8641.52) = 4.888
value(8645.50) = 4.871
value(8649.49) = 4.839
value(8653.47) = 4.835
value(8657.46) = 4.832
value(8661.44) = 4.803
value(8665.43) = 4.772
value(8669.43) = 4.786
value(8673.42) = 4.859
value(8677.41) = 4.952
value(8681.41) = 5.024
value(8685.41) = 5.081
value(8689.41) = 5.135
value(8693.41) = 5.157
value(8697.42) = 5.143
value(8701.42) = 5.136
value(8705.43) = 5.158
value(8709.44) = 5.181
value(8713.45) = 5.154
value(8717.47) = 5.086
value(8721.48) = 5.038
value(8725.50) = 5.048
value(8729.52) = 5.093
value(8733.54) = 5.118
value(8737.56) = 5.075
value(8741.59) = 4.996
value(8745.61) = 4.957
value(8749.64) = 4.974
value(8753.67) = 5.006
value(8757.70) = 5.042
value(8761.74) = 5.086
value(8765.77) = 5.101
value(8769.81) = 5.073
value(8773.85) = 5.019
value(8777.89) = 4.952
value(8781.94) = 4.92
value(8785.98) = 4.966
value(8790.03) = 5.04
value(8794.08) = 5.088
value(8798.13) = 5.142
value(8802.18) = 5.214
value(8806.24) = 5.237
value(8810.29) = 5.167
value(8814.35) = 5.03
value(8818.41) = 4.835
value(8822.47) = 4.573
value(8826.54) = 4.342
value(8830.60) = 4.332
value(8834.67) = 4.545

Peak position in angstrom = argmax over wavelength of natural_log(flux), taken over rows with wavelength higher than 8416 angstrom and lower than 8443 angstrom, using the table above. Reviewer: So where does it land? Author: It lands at 8440.93 angstrom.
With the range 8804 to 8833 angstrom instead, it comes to 8806.24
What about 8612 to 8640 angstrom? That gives 8613.71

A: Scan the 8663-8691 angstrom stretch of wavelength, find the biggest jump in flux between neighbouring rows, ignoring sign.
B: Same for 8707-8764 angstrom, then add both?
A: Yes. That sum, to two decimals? 0.17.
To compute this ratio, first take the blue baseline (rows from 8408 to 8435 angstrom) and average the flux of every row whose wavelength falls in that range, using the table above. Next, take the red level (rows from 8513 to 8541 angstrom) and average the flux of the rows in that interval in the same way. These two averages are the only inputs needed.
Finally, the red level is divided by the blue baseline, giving 0.99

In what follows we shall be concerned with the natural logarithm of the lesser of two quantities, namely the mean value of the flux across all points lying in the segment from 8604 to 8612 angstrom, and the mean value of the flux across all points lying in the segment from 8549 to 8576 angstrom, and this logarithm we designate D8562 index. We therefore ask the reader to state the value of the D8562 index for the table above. 1.60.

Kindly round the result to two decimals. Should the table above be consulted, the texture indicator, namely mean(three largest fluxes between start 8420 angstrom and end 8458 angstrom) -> 5.48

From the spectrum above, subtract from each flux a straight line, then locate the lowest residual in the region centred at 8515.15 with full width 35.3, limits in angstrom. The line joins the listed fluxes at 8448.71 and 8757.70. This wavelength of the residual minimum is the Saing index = 8499.44 angstrom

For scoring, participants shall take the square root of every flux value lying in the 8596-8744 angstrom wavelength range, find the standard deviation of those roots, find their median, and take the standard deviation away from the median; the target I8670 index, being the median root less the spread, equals 2.20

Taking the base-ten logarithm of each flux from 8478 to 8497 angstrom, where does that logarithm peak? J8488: 8479.89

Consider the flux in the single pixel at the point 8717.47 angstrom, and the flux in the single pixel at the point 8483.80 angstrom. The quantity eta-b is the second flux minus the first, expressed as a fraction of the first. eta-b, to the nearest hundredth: 0.05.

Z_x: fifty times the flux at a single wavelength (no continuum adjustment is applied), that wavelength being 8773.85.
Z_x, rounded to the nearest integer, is 251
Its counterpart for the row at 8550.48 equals 252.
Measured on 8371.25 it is 271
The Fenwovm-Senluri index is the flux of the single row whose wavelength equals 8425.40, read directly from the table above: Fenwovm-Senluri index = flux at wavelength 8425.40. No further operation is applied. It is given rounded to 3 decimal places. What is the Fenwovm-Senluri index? 5.363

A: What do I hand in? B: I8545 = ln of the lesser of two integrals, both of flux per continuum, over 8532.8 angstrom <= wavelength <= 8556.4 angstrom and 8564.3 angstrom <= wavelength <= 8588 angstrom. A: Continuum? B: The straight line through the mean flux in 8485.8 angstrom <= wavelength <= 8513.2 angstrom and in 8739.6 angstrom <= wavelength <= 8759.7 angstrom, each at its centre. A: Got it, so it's 3.15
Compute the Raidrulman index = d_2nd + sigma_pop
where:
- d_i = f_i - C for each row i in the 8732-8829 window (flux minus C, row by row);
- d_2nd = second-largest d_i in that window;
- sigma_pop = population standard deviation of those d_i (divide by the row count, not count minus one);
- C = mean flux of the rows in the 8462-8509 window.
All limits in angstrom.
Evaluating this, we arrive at 0.179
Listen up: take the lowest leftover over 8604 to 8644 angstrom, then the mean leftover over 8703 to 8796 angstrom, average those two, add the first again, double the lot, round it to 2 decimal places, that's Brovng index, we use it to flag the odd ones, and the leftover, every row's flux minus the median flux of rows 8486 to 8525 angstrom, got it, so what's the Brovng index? -1.20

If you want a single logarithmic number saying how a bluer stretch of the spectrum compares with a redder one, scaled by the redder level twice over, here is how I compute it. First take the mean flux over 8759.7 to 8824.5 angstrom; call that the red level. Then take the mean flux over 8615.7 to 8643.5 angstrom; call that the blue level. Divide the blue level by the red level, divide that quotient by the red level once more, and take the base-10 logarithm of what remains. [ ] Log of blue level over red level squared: -0.715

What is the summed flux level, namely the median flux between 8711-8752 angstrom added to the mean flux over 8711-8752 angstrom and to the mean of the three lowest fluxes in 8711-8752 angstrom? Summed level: 15.1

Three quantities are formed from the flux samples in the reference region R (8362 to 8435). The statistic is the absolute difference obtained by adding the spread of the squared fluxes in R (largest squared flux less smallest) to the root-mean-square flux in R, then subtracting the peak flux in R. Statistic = 5.4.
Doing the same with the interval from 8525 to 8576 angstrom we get 3.3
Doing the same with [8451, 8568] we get 5.1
